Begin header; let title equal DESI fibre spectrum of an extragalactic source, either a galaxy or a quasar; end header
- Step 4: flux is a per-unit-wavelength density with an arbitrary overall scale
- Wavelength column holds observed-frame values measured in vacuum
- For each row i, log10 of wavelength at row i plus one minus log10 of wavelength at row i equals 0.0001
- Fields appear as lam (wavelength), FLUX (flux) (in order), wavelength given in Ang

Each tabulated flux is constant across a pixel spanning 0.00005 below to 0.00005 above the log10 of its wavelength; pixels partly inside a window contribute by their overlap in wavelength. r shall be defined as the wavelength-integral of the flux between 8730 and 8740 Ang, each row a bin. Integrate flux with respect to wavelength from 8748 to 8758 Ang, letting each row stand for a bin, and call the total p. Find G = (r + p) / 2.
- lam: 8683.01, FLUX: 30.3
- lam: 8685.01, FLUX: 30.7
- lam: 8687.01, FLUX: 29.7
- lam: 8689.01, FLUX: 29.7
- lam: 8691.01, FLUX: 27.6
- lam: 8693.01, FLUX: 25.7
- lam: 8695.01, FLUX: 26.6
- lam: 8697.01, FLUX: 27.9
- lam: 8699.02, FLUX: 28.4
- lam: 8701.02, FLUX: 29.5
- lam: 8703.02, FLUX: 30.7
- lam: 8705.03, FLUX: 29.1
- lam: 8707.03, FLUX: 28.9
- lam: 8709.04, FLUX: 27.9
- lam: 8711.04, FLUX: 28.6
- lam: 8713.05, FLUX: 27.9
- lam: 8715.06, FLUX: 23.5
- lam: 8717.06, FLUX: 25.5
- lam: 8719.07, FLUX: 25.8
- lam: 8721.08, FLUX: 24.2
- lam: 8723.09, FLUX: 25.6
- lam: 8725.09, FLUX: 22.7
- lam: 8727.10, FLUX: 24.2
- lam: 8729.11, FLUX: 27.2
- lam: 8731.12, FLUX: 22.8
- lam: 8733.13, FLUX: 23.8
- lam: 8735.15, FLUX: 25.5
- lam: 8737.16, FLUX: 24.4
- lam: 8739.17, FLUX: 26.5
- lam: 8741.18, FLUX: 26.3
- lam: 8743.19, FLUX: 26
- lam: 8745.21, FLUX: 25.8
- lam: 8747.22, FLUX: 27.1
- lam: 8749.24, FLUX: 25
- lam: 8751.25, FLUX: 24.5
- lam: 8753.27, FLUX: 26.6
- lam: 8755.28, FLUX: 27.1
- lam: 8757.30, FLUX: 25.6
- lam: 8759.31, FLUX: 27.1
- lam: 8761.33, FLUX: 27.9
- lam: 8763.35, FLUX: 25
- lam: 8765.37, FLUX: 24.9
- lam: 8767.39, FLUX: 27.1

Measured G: 252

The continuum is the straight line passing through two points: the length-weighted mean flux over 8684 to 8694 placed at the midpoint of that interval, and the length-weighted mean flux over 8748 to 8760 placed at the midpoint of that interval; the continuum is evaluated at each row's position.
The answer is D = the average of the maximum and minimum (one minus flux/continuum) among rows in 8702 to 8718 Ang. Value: 0.028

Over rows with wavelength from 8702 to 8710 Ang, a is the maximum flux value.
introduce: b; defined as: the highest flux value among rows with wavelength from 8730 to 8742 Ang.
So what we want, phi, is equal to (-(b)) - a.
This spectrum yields -57.2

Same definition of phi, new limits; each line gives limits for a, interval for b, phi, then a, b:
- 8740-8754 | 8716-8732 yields -54.3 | 27.1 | 27.2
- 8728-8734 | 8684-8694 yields -57.9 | 27.2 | 30.7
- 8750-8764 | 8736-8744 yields -54.4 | 27.9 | 26.5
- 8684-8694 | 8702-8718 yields -61.4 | 30.7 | 30.7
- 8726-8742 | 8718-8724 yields -53.0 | 27.2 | 25.8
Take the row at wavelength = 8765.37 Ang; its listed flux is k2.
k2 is 24.9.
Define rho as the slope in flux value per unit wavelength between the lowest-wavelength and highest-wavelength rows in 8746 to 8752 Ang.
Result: -0.65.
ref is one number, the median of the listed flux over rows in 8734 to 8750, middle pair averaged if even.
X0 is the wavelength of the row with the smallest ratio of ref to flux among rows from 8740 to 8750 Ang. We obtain 8747.22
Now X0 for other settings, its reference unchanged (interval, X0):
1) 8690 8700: 8699.02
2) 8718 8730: 8729.11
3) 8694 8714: 8703.02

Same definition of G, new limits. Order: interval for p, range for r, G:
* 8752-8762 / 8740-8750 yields 264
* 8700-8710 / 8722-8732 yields 269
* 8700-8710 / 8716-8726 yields 270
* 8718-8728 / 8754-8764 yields 256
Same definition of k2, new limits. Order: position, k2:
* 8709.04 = 27.9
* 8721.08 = 24.2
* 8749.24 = 25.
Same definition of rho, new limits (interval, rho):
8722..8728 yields -0.35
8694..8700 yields 0.45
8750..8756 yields 0.65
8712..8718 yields -0.60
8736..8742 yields 0.47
